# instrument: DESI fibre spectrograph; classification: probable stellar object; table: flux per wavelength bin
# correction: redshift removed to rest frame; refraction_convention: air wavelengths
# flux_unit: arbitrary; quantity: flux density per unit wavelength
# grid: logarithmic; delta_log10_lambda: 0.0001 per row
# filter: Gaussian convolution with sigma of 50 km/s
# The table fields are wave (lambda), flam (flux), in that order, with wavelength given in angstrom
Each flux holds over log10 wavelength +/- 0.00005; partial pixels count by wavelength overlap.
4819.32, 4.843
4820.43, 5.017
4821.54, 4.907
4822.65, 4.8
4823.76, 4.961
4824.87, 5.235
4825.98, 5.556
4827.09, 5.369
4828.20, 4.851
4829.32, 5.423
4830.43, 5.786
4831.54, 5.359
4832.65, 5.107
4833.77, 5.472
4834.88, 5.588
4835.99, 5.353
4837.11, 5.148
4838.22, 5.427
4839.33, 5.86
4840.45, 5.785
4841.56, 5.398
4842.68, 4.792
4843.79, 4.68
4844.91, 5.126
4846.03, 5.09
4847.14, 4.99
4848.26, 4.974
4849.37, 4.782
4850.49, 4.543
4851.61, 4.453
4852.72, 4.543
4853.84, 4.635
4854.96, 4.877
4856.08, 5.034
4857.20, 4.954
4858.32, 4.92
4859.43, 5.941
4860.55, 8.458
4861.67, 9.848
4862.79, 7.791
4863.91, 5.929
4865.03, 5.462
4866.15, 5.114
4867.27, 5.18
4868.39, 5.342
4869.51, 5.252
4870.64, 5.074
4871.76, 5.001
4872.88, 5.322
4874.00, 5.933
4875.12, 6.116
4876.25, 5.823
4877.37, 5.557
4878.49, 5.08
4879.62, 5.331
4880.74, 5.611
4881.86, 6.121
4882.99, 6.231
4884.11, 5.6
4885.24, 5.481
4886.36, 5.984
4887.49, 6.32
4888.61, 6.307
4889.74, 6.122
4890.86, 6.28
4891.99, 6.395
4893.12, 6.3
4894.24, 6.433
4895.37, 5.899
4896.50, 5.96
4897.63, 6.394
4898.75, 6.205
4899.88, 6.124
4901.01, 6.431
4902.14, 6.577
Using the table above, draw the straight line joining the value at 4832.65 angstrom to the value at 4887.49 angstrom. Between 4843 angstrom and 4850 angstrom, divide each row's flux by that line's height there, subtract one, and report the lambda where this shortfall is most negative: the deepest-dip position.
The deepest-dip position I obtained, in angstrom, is 4849.37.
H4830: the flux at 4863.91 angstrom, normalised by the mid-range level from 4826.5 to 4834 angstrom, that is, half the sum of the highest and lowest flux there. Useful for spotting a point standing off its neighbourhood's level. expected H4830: 1.11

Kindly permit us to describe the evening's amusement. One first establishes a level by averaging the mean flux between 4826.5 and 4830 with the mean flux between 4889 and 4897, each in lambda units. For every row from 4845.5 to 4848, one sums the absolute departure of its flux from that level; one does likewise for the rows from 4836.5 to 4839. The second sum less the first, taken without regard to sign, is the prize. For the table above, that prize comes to 0.5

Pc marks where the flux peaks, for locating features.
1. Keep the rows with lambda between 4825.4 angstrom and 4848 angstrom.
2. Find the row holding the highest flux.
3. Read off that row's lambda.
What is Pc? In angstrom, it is 4839.33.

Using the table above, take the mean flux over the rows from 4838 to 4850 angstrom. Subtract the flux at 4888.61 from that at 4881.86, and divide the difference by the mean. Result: -0.04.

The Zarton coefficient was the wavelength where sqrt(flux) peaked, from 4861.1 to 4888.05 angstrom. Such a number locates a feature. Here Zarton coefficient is 4861.67 angstrom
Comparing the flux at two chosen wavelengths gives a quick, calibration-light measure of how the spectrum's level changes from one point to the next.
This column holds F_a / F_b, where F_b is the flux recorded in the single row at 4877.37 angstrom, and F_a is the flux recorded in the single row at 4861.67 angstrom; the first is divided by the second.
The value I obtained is 1.77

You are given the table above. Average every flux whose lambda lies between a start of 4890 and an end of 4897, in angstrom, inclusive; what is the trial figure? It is 6.21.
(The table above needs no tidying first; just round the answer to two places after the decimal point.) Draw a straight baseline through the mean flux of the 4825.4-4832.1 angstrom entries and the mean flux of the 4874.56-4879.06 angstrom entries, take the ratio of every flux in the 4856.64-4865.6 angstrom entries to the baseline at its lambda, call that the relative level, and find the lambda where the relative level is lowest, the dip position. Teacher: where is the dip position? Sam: 4858.32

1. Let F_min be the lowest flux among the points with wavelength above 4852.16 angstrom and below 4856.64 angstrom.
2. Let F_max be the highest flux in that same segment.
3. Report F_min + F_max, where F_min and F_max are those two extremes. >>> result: 9.6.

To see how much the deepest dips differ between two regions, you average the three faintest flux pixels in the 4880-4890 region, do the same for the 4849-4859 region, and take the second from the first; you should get 1.1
